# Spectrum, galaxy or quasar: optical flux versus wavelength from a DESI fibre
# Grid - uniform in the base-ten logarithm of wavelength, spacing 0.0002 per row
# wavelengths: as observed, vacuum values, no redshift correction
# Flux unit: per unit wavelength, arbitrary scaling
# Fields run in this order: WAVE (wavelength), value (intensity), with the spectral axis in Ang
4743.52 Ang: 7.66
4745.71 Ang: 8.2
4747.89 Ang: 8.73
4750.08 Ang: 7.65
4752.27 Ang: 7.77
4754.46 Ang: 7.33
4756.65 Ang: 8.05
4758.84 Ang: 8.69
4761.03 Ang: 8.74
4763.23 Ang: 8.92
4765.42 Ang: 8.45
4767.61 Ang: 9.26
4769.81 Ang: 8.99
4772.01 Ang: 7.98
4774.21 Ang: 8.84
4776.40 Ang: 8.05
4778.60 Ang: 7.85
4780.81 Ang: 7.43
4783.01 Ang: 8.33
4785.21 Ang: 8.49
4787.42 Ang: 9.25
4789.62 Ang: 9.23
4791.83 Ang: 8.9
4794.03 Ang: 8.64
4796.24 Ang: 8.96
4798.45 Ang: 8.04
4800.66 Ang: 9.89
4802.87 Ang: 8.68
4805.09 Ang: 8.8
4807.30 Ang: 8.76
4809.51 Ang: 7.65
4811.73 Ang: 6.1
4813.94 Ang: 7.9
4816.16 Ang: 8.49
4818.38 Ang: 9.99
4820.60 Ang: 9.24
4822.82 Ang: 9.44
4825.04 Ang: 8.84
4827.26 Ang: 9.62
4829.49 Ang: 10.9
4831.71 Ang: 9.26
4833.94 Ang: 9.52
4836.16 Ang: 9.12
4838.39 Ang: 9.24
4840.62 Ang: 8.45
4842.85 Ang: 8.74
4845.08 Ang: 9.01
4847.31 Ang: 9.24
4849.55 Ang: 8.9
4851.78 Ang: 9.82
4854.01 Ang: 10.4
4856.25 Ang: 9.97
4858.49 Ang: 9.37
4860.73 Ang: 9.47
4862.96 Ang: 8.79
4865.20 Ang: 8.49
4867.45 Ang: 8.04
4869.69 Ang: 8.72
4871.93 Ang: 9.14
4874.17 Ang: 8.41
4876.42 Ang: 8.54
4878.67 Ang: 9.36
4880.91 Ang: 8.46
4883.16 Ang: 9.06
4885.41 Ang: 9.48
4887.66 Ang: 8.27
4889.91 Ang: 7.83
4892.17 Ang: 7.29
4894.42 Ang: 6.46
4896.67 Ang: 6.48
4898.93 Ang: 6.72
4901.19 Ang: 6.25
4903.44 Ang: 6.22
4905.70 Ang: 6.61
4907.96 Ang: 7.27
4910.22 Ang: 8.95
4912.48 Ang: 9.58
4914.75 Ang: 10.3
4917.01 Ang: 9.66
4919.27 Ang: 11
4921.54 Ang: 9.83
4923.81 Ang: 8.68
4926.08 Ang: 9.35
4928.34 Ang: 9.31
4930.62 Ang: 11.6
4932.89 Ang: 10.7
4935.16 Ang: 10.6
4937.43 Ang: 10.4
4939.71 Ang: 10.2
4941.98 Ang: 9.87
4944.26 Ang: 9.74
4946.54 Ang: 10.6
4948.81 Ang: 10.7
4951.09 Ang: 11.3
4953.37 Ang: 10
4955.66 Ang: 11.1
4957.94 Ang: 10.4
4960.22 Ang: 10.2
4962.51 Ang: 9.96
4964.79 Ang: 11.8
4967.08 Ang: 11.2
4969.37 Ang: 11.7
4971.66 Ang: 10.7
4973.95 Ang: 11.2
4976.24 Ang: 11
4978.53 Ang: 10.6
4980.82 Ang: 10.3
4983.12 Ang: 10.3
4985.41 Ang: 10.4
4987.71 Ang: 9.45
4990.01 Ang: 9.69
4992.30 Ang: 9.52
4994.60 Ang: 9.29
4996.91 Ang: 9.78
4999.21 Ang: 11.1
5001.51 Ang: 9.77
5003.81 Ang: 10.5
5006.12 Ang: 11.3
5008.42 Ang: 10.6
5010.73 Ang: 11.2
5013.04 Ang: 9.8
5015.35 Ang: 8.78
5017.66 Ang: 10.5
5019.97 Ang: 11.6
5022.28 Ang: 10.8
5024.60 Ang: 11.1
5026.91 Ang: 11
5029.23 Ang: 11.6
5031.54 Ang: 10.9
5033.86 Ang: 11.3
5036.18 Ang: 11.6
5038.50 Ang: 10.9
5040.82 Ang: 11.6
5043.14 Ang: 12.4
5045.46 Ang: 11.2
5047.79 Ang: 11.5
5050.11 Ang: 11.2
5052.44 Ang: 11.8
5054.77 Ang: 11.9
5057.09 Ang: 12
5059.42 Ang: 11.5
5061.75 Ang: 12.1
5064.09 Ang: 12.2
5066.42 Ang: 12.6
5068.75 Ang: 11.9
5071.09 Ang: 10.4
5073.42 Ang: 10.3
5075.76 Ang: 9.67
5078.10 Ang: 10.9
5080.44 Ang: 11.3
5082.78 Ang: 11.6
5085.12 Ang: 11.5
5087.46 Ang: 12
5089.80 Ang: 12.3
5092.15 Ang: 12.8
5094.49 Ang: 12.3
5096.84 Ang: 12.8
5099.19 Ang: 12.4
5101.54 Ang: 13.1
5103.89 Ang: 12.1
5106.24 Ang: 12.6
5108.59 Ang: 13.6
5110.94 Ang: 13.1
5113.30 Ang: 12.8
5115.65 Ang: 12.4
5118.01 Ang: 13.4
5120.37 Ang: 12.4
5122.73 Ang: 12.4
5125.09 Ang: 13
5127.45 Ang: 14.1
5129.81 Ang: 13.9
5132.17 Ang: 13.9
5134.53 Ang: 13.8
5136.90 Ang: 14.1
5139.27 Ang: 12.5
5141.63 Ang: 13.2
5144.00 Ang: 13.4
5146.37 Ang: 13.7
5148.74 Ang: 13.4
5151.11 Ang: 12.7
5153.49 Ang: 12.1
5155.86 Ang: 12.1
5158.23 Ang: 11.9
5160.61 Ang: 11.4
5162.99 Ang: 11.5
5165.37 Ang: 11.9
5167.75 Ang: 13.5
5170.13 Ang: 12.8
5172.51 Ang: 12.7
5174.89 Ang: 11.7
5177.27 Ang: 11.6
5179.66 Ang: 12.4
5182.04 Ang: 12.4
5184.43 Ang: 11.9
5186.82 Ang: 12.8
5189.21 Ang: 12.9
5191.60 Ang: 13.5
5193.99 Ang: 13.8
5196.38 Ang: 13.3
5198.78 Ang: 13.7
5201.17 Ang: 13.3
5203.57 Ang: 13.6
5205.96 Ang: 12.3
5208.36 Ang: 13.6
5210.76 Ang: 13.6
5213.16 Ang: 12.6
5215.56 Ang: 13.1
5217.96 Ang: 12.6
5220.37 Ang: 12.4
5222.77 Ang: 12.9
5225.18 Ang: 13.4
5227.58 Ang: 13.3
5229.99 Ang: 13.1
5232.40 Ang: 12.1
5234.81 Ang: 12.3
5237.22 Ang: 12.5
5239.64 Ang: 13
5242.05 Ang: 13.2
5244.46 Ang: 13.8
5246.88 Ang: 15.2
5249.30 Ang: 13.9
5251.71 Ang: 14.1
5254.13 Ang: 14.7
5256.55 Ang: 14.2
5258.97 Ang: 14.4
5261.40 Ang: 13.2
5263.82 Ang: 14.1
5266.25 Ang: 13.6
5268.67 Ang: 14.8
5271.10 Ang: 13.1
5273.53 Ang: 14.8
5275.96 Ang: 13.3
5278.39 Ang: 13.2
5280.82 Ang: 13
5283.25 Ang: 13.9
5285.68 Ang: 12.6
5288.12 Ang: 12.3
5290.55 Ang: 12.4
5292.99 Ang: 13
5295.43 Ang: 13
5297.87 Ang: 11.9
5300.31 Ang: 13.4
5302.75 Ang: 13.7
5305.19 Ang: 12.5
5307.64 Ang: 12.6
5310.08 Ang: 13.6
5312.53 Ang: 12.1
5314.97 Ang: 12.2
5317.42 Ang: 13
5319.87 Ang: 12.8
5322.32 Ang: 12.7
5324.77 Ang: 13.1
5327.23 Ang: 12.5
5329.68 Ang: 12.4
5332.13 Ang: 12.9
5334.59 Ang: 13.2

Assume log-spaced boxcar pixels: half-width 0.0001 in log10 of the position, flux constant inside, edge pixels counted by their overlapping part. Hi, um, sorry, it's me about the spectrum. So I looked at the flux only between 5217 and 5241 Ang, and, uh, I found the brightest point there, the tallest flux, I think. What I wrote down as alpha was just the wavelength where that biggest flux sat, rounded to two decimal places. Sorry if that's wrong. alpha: 5225.18 Ang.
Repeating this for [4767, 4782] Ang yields 4767.61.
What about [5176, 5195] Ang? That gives 5193.99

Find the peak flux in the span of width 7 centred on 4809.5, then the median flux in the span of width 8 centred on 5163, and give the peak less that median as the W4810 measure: -2.7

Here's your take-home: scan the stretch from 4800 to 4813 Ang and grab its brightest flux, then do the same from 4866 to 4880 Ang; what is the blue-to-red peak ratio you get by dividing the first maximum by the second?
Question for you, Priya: 1.06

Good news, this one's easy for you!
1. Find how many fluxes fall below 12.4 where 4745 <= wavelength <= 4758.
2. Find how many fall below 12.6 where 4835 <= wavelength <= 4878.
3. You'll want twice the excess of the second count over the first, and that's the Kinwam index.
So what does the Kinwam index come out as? 26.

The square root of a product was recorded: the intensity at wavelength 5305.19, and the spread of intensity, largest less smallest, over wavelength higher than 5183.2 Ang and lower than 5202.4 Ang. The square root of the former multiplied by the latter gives 4.9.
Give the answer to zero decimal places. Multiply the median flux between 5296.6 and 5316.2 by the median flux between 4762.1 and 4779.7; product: 108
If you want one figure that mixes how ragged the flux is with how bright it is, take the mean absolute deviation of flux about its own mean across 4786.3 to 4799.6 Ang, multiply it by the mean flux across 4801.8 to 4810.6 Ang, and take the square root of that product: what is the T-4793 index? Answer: 1.7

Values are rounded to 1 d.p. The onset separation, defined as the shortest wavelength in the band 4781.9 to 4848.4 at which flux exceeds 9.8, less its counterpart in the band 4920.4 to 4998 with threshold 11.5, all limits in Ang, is -130.0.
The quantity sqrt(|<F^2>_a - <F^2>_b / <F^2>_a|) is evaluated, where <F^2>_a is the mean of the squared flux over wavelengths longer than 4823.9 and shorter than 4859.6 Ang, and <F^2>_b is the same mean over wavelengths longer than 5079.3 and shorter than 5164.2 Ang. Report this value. 9.3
